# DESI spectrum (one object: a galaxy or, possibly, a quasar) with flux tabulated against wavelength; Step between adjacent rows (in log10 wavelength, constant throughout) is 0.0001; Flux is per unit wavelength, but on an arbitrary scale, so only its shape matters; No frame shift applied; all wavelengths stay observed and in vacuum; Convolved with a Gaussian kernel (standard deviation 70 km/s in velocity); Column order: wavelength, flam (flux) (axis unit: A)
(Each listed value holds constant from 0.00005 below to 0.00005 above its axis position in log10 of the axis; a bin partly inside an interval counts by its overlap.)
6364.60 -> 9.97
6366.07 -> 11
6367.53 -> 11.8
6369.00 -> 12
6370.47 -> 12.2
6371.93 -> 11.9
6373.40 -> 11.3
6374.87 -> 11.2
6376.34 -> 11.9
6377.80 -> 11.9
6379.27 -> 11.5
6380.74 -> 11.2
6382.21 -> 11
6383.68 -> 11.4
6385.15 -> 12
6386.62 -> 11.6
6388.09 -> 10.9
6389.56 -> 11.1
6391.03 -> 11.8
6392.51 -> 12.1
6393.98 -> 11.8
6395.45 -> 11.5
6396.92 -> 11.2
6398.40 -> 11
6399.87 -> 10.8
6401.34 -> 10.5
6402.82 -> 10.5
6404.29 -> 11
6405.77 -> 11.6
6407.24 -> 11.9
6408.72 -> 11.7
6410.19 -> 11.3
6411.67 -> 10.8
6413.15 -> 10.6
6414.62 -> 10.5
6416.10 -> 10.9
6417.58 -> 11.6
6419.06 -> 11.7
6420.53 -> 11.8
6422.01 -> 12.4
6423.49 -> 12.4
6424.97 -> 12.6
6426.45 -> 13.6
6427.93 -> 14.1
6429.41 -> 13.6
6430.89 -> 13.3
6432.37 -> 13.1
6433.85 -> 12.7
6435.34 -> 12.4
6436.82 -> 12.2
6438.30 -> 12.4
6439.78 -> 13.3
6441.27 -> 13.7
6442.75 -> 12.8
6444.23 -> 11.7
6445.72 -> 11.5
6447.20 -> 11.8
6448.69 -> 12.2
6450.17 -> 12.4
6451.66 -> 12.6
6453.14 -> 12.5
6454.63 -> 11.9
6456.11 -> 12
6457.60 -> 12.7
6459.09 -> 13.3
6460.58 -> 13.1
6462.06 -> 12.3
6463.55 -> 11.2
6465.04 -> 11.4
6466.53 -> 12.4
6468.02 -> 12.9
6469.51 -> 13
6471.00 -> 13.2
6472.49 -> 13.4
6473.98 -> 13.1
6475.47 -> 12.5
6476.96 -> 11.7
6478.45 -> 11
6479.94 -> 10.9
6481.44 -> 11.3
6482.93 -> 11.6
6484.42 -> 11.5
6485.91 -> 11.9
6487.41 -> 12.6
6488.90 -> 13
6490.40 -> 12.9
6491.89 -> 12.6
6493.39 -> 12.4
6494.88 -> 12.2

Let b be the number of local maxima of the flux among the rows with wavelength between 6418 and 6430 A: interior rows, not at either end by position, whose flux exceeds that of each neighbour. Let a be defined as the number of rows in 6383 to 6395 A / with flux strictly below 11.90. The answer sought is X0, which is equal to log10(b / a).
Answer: -0.78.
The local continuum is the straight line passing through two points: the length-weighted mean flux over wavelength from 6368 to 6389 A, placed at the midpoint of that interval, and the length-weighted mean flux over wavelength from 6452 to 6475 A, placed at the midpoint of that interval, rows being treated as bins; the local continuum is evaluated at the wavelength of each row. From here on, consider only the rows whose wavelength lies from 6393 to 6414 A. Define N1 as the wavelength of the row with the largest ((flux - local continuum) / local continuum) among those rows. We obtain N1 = 6393.98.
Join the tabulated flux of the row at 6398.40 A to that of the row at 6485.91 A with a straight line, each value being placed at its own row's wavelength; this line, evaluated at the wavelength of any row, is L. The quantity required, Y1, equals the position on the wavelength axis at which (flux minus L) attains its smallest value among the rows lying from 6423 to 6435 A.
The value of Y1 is 6423.49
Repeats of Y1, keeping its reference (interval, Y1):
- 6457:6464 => 6463.55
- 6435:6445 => 6444.23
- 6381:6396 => 6388.09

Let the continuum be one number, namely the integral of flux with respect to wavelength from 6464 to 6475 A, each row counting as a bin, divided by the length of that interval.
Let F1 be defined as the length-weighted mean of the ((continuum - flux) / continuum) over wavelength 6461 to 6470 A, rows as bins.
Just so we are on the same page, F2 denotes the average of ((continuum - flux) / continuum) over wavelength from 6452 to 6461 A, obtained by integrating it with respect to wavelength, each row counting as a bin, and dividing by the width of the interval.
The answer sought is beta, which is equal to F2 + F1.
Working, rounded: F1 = 0.040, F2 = 0.01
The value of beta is 0.05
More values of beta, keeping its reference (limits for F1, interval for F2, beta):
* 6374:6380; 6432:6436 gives 0.09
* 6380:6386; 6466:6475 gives 0.08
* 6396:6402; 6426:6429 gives 0.05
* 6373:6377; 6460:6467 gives 0.15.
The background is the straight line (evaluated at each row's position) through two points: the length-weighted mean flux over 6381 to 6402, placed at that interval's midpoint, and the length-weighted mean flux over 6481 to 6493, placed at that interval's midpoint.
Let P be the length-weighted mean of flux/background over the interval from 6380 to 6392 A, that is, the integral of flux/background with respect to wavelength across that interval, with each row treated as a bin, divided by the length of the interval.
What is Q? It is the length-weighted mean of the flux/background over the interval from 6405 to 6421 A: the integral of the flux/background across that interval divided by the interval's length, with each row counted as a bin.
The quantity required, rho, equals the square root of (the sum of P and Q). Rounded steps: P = 1.01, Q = 0.980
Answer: 1.41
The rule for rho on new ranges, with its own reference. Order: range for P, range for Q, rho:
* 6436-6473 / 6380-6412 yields 1.43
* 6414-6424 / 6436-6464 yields 1.43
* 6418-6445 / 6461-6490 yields 1.45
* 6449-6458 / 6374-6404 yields 1.43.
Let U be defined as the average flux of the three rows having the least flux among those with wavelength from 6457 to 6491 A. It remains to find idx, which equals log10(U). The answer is 1.04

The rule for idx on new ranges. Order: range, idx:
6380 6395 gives 1.04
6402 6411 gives 1.04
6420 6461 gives 1.07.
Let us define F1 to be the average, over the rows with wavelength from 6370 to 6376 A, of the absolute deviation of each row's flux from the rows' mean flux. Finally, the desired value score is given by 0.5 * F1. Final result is 0.20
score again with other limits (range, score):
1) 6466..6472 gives 0.12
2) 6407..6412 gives 0.19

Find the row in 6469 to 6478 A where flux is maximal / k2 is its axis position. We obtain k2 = 6472.49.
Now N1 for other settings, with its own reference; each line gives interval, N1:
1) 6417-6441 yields 6427.93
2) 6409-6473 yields 6427.93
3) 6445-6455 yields 6451.66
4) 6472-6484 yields 6472.49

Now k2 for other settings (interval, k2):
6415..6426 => 6424.97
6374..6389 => 6385.15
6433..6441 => 6439.78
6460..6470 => 6460.58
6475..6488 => 6487.41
